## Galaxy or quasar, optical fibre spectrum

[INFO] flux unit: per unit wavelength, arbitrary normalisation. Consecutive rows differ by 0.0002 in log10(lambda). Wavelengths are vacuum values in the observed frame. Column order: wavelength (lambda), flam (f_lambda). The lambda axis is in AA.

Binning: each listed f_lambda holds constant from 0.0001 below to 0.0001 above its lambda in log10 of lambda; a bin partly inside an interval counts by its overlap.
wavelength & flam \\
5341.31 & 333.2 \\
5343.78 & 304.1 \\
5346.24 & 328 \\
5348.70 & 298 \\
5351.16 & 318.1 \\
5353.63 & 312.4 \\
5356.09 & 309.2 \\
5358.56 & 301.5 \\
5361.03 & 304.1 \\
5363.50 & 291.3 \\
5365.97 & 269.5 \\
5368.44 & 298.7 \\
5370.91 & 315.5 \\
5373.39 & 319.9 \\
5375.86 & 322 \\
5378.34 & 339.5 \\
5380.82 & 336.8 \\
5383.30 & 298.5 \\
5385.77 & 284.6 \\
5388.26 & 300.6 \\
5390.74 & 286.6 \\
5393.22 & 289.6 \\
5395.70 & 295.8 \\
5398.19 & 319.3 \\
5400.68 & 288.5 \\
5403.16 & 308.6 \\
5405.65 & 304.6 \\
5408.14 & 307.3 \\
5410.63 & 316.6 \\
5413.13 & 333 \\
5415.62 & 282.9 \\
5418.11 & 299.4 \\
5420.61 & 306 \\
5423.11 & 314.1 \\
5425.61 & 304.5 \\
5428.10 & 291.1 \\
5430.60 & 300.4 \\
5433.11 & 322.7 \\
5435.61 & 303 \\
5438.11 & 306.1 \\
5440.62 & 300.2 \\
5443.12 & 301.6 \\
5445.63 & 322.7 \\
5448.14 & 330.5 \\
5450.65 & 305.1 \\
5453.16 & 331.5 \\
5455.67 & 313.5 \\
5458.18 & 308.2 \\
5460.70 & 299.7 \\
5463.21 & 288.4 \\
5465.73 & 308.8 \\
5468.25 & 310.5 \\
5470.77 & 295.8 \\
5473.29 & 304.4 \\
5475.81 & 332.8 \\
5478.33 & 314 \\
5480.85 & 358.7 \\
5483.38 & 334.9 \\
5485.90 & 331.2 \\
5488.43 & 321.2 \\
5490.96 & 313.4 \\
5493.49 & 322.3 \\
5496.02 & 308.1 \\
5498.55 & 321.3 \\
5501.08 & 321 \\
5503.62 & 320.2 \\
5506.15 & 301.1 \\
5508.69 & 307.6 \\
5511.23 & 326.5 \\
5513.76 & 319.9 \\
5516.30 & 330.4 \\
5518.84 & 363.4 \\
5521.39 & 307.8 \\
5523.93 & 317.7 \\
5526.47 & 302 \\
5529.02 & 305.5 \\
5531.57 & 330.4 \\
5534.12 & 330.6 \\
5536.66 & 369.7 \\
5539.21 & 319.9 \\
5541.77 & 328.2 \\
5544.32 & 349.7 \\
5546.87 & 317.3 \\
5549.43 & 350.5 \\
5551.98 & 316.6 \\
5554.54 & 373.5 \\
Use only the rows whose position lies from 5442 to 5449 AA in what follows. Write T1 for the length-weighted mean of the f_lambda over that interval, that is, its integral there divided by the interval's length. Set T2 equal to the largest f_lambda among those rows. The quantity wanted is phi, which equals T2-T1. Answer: 13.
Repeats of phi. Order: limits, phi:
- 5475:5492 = 29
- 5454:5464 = 9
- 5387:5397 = 7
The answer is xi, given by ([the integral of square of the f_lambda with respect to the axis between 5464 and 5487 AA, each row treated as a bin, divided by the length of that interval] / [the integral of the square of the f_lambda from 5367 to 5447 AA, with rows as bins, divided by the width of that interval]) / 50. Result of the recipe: 0.0218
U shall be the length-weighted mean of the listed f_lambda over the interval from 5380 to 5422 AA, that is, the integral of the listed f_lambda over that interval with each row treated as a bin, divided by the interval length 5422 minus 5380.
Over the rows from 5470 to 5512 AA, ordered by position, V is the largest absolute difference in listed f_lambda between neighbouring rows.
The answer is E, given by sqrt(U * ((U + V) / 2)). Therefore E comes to 230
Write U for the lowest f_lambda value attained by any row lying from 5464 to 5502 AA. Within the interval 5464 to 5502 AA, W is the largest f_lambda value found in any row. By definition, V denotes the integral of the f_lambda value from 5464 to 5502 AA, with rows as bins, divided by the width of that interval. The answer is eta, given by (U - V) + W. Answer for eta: 335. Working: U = 295.8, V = 319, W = 358.7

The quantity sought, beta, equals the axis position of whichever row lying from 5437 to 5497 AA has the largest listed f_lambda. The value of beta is 5480.85 AA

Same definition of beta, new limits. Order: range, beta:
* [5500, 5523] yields 5518.84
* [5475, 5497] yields 5480.85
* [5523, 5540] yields 5536.66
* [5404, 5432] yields 5413.13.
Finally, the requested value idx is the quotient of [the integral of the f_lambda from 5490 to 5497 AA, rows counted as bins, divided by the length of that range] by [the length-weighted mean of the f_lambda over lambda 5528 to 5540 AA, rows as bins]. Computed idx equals 0.95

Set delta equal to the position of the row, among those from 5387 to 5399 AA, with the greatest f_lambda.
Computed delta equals 5398.19 AA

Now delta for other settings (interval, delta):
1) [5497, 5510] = 5498.55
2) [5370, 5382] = 5378.34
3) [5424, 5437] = 5433.11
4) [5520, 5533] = 5531.57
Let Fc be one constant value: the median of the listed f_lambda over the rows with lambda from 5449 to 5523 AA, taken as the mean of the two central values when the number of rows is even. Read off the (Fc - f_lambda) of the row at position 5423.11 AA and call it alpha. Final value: 0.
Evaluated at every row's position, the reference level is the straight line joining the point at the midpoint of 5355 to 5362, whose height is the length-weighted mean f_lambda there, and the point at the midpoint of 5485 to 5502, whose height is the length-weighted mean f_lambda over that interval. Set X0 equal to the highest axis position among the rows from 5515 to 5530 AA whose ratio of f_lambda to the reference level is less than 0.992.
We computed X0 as 5529.02 AA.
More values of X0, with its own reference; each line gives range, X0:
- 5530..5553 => 5551.98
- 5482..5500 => 5496.02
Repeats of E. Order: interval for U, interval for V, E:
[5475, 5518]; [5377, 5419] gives 245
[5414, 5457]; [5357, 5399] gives 231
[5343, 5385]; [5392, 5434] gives 236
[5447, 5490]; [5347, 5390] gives 237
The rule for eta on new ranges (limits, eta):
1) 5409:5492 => 329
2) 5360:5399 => 305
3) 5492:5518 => 313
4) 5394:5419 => 310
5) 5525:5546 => 343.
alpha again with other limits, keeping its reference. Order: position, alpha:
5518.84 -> -49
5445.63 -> -9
